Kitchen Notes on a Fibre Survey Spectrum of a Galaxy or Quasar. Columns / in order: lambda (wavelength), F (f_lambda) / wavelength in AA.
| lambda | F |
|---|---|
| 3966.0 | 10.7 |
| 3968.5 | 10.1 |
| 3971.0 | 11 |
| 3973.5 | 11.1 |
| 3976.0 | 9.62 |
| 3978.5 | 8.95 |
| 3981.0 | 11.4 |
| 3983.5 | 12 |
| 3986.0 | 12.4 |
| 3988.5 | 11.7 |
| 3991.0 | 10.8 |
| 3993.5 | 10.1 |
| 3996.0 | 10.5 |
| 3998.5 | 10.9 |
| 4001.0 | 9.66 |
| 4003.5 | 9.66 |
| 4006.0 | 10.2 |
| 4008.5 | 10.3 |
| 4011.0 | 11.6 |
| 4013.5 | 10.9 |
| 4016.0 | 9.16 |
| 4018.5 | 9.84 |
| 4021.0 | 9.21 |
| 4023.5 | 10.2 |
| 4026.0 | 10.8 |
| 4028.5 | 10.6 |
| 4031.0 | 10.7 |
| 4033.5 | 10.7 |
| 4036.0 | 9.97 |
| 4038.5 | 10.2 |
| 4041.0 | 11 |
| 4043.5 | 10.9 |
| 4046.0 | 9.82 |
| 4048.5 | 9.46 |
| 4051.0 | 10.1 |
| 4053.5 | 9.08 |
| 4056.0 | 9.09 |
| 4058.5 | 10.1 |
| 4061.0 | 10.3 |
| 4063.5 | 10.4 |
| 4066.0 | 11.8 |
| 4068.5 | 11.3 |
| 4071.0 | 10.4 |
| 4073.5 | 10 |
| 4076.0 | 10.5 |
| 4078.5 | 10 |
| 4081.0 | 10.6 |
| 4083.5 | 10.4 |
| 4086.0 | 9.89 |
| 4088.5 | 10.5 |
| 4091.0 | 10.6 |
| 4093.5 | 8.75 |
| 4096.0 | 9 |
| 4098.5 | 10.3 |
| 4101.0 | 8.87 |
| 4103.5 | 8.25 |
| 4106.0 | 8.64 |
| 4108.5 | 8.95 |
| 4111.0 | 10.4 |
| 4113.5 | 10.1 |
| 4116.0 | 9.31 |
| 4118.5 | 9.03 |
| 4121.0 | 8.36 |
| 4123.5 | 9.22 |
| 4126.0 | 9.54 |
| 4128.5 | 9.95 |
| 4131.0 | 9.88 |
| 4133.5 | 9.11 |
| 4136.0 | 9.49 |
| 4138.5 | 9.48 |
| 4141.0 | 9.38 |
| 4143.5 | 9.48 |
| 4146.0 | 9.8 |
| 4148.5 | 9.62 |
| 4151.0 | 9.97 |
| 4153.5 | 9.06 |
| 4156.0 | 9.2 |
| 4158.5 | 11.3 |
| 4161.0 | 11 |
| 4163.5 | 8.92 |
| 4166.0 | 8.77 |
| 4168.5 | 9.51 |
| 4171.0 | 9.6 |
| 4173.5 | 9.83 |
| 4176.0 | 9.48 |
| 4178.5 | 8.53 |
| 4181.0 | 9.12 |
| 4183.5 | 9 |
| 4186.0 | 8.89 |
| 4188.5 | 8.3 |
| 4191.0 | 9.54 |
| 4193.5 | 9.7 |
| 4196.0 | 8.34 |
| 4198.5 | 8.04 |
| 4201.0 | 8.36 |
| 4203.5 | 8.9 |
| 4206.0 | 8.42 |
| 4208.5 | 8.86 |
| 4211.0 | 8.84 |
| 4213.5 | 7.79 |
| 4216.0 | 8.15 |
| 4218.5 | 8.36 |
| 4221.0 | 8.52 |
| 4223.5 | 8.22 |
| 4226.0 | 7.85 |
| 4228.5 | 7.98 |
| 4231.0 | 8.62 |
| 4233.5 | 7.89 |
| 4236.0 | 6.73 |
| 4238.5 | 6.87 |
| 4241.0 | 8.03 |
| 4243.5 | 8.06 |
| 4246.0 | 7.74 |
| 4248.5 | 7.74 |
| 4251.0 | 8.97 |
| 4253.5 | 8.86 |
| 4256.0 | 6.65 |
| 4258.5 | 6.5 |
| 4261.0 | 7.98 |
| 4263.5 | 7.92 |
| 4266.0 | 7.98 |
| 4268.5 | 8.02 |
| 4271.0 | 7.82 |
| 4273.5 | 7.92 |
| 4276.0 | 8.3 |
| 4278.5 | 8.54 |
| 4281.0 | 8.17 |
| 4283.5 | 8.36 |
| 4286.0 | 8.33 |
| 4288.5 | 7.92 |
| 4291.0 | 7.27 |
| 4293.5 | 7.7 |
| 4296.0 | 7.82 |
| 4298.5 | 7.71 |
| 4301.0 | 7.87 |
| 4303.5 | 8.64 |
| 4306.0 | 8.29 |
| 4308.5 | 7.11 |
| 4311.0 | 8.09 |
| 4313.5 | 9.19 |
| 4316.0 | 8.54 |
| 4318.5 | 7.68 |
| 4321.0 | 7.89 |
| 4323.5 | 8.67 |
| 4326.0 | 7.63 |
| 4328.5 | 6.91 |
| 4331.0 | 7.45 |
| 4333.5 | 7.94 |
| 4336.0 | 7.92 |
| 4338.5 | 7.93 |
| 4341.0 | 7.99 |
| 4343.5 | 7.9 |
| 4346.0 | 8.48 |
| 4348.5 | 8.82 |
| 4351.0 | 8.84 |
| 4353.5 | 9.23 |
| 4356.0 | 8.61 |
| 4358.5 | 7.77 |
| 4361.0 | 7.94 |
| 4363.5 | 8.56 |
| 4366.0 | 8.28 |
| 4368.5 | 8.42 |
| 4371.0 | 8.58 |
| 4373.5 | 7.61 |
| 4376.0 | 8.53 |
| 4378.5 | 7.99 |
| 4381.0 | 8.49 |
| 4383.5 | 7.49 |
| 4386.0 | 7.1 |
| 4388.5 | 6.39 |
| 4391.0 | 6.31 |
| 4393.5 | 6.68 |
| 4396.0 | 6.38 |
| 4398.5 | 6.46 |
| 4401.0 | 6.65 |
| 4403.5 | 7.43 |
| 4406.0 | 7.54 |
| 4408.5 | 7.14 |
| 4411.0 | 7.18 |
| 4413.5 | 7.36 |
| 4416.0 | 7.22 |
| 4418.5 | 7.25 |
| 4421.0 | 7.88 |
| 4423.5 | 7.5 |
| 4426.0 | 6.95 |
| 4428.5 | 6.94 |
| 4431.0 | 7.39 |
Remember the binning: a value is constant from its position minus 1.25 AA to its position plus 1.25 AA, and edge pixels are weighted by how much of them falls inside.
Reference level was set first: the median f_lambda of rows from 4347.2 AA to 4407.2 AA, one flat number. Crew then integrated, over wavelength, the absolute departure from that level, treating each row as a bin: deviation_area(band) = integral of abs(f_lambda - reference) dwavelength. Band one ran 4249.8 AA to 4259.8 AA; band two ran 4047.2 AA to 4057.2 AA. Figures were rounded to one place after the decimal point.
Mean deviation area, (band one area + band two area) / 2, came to 13.7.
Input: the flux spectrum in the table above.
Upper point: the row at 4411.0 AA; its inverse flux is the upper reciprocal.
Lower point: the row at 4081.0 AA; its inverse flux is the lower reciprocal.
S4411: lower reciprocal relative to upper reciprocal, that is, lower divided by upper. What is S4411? 0.68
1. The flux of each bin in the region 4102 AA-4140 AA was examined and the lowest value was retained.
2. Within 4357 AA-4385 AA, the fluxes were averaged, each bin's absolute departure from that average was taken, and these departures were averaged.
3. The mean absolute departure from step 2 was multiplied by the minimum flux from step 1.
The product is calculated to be 2.9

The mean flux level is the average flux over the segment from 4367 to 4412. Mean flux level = 7.4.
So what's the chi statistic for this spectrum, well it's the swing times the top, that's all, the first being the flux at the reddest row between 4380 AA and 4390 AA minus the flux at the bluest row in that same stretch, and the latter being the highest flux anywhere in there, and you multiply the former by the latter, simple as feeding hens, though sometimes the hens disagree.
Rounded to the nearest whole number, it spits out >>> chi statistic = -18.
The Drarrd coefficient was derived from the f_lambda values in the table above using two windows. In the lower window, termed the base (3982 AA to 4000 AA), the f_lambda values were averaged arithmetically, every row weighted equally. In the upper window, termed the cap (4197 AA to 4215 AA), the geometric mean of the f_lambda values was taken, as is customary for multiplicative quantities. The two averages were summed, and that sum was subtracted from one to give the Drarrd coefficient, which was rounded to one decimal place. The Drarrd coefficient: -18.6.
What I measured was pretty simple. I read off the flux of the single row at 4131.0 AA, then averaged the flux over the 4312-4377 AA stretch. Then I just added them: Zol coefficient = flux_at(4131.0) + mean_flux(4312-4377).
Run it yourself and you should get 18.1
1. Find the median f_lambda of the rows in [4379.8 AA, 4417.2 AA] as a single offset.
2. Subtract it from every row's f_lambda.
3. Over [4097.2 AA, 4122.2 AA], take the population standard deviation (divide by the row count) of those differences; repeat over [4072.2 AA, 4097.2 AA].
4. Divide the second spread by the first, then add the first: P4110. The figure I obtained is 1.59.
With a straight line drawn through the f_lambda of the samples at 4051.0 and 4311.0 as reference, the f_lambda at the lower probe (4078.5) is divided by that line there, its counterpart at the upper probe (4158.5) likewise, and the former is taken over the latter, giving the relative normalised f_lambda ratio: 0.83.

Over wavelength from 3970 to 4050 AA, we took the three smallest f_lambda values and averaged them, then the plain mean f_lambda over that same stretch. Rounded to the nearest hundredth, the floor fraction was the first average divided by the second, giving 0.87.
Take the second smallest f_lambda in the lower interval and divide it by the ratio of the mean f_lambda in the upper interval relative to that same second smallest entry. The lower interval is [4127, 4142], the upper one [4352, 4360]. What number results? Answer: 10.3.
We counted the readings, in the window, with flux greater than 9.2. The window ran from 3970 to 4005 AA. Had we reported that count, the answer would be 13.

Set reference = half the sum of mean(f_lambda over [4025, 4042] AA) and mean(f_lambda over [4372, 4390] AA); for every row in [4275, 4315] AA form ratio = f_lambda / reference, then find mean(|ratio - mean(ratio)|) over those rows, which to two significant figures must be 0.044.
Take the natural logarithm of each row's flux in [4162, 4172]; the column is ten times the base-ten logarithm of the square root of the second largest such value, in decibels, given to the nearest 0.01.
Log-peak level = 1.76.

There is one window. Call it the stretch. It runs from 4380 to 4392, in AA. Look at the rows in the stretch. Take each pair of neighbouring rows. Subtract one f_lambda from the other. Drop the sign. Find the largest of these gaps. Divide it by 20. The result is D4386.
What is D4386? 0.050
